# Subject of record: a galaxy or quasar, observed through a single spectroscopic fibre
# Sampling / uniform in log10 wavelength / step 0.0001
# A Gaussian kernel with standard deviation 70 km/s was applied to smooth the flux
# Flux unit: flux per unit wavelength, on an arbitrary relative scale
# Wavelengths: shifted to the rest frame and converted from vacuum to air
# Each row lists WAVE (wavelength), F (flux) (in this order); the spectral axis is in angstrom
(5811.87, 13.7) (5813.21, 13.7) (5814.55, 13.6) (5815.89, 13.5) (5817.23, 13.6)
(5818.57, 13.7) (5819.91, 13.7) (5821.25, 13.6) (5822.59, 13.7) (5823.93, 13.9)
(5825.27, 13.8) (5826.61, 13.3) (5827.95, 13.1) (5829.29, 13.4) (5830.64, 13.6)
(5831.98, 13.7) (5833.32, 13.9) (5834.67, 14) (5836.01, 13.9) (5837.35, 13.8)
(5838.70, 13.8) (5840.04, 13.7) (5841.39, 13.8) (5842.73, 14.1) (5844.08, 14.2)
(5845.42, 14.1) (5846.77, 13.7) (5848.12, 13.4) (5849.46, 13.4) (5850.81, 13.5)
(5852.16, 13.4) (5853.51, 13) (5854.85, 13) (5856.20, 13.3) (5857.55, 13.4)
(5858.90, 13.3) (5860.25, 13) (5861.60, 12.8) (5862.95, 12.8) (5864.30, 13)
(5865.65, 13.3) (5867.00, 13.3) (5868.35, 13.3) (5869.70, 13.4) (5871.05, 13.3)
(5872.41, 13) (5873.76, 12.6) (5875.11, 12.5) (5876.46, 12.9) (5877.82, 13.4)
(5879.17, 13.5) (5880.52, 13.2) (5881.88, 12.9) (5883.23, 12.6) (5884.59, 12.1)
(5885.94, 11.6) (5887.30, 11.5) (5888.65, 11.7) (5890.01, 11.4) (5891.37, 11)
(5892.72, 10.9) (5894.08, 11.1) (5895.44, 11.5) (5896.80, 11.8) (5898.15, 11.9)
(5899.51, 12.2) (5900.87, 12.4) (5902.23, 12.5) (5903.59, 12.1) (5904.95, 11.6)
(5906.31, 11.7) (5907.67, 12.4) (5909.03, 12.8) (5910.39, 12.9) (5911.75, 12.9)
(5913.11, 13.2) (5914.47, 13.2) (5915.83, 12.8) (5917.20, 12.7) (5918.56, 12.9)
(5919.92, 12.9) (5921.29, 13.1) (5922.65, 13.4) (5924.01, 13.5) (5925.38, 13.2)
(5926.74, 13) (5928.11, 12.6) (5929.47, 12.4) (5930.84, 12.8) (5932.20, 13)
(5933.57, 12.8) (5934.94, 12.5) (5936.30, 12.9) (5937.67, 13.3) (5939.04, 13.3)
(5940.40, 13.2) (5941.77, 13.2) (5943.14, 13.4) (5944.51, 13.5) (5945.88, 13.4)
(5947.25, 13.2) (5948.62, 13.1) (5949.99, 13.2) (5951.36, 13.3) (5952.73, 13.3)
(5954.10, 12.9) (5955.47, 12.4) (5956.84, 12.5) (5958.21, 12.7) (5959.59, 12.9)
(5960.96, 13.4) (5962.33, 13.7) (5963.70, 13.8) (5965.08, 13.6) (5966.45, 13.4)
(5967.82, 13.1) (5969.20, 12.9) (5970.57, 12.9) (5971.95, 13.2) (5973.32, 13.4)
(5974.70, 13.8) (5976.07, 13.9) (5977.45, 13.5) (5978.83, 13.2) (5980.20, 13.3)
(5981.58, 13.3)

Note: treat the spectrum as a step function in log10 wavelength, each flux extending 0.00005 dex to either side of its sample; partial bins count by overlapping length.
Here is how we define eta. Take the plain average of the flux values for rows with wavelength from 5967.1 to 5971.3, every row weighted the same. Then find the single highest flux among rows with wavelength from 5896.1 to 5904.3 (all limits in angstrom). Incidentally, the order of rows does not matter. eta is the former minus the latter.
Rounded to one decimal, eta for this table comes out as 0.5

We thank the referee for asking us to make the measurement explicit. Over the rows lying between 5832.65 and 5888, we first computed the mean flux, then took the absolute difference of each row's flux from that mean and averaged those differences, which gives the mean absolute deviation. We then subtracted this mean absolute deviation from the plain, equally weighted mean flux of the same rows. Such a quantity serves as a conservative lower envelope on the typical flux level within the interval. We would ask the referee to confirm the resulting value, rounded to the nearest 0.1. 12.8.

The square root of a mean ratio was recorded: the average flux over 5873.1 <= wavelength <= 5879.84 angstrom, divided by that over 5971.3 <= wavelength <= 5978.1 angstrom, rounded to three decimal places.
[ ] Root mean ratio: 0.978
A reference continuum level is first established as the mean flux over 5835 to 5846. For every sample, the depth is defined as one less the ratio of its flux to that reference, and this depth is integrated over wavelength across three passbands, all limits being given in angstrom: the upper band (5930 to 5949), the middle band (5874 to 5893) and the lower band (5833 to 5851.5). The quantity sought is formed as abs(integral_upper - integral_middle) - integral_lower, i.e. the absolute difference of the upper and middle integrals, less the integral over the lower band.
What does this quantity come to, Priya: 1.0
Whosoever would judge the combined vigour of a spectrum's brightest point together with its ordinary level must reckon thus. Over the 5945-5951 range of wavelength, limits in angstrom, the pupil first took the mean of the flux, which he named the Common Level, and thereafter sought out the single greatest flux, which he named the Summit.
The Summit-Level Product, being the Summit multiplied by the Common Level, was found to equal 177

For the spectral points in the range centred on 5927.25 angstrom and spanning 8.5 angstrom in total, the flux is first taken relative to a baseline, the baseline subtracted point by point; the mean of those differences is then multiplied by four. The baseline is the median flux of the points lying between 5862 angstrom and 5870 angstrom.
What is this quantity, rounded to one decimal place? -1.5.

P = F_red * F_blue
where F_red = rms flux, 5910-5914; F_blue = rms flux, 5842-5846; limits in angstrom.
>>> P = 184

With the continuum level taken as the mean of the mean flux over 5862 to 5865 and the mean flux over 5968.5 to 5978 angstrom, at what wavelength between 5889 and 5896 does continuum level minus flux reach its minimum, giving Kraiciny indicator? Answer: 5895.44 angstrom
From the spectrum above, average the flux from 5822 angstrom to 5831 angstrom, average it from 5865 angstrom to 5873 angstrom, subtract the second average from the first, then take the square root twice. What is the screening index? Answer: 0.72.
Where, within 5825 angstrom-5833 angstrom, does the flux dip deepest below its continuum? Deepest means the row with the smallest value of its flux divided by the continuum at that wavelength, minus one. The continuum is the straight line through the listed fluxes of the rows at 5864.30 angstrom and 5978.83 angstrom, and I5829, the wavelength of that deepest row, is 5827.95 angstrom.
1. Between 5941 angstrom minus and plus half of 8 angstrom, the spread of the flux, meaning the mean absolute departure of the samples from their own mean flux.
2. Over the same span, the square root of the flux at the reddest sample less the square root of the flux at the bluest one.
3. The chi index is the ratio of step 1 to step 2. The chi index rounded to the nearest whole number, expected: 3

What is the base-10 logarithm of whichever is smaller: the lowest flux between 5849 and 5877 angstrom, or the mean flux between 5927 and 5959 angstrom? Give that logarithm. 1.10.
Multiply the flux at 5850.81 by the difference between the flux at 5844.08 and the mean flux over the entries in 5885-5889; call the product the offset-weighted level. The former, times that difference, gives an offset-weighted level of 35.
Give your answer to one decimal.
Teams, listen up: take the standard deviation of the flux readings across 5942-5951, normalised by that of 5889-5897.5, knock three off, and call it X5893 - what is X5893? -2.5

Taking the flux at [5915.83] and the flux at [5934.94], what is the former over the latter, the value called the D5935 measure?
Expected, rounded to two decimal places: 1.02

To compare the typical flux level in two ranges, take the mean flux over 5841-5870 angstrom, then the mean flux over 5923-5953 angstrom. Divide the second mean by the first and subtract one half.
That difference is 0.48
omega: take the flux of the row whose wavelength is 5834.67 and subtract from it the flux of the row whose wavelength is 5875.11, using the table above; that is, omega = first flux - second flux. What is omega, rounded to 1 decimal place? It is 1.5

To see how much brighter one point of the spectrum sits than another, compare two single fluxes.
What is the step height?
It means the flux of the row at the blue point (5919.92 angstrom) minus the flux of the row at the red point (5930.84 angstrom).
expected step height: 0.1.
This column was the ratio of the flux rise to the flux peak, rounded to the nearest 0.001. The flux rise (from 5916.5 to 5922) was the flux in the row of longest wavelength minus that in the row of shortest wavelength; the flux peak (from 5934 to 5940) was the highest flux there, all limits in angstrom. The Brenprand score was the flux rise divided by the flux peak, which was 0.030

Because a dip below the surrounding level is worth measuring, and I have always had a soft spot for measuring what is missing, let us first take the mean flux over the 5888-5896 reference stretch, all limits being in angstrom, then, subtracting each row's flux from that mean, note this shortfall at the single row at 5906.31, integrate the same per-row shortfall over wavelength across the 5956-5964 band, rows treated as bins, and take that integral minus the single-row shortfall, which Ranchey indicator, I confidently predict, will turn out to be -15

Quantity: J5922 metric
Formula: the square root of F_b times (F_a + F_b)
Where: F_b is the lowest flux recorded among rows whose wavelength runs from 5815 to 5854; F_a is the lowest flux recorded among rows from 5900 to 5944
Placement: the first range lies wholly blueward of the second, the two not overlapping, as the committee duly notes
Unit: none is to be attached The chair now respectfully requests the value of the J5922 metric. 17.9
